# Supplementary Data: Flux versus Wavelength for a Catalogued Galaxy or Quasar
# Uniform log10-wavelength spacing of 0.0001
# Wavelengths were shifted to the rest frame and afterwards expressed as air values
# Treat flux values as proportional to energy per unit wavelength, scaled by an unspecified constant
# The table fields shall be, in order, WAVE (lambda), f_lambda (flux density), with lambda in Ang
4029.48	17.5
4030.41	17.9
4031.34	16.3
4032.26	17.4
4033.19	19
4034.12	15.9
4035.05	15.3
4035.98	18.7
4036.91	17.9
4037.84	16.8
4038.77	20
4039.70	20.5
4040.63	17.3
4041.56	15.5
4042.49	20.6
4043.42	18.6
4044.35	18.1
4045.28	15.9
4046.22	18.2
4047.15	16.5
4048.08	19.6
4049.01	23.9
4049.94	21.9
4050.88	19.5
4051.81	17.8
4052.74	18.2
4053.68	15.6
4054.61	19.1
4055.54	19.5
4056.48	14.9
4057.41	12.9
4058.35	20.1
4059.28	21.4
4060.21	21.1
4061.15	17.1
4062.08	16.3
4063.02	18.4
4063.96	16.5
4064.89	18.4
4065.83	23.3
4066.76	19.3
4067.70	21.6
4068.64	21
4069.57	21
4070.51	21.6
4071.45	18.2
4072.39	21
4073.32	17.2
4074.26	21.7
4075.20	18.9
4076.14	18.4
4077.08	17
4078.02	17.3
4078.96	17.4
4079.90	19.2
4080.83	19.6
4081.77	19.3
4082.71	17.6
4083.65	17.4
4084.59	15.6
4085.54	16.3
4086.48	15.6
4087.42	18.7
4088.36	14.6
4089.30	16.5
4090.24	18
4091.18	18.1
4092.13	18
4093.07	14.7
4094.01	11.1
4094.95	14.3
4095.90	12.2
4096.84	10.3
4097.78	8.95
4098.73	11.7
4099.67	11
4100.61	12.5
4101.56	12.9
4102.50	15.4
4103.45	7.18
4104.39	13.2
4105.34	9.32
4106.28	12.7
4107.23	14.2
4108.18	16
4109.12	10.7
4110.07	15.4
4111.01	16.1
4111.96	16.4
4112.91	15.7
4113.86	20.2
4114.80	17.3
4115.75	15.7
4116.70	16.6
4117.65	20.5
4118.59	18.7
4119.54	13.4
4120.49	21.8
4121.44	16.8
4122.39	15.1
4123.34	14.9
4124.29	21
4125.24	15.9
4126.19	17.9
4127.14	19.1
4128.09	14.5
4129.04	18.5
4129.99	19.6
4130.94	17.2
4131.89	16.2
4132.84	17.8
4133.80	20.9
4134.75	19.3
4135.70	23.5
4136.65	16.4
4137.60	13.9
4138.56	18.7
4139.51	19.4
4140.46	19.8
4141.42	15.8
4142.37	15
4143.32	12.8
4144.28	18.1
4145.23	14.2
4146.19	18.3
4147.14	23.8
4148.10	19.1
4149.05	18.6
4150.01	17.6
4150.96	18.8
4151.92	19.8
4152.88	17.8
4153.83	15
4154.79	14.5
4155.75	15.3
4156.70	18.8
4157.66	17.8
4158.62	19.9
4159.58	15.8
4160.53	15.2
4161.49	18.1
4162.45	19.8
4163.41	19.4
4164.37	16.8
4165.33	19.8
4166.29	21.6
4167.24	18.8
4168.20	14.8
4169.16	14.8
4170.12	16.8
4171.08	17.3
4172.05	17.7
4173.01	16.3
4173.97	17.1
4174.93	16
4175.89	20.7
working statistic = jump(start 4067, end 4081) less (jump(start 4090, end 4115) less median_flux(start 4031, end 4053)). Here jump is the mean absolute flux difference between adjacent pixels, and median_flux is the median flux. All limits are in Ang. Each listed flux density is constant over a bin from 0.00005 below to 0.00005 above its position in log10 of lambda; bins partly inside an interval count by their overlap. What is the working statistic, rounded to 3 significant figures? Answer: 17.2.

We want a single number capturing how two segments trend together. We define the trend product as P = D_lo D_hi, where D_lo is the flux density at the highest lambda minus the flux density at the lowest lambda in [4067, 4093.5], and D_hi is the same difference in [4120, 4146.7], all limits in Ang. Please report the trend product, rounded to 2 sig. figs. 24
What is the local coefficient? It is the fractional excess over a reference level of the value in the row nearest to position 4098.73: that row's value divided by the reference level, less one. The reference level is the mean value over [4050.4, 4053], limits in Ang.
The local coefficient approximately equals -0.37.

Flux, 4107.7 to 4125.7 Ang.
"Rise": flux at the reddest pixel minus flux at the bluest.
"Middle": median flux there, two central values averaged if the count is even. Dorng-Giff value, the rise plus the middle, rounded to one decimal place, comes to 16.0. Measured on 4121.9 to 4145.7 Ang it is 16.9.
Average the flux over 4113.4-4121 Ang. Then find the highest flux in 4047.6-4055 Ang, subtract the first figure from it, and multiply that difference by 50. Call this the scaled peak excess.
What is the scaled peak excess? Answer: 294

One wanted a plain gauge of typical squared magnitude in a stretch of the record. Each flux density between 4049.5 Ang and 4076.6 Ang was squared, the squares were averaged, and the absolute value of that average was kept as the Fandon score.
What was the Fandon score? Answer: 368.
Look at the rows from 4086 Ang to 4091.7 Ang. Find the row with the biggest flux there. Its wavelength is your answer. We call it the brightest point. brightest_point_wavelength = 4087.42 Ang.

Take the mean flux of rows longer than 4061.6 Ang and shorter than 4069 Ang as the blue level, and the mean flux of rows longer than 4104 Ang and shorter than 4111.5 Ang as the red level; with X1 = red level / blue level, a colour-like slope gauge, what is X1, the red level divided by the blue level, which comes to 0.70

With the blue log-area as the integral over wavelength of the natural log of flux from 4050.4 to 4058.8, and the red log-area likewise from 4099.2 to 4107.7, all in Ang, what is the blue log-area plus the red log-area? 44.9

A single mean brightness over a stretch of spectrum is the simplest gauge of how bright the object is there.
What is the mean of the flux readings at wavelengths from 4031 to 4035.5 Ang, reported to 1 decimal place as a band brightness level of 16.8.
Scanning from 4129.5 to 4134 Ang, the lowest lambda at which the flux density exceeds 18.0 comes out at 4129.99 Ang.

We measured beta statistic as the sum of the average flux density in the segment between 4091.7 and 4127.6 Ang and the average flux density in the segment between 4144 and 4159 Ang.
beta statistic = 32.8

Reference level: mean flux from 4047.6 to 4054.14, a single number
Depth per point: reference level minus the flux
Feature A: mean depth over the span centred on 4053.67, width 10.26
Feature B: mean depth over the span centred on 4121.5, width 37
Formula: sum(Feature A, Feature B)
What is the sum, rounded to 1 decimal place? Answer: 3.9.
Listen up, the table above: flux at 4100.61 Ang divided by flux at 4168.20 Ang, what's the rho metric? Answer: 0.84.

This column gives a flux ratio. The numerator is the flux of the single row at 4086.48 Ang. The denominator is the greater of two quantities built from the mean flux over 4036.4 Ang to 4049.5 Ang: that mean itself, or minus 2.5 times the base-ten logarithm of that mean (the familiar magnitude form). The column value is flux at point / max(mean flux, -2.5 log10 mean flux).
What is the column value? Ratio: 0.84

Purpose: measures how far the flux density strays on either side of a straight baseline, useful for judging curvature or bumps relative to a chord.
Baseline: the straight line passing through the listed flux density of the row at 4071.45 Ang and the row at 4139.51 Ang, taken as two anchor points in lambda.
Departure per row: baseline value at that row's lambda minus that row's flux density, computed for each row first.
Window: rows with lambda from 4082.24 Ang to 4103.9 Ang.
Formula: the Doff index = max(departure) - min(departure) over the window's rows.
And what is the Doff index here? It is 12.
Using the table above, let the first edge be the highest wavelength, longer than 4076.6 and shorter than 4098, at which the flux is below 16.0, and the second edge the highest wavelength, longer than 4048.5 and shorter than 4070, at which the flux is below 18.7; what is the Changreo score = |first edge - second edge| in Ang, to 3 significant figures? 32.9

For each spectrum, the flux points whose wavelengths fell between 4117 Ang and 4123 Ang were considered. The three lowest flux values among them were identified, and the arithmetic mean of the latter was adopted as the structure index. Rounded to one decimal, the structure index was 15.1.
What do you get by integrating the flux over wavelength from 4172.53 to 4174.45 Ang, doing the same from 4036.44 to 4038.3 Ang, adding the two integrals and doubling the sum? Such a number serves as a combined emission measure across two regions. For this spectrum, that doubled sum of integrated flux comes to 129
